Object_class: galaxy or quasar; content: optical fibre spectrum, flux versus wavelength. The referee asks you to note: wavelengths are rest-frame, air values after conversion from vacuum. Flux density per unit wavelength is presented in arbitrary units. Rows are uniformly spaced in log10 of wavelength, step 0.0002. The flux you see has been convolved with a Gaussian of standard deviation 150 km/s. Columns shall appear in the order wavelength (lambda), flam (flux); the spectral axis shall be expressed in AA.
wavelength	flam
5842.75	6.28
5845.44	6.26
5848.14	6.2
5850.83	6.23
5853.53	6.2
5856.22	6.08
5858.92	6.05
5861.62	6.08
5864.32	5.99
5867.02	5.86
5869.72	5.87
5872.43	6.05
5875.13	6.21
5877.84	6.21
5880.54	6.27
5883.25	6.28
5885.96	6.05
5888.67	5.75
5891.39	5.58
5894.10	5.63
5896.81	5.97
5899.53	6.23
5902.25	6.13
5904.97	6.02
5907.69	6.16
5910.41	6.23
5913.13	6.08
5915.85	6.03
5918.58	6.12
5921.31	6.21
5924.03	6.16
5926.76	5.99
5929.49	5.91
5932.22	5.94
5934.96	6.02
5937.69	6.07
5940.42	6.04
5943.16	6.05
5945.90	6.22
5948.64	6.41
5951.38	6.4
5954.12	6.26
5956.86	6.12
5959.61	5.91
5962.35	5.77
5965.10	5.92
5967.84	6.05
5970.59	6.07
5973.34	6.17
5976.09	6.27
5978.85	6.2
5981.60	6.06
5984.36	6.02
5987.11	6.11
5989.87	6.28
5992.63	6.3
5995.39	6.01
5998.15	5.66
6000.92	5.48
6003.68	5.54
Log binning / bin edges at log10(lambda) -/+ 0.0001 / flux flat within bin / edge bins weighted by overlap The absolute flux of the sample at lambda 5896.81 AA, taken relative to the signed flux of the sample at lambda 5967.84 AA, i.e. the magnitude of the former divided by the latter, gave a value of 0.99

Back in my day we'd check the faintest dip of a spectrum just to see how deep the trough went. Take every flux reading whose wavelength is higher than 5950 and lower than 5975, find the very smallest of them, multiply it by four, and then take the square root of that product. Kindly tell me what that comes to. 4.80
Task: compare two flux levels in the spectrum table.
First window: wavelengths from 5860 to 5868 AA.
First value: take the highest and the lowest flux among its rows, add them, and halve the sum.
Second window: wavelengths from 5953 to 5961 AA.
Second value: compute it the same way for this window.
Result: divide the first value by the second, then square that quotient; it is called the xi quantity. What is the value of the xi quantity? 0.96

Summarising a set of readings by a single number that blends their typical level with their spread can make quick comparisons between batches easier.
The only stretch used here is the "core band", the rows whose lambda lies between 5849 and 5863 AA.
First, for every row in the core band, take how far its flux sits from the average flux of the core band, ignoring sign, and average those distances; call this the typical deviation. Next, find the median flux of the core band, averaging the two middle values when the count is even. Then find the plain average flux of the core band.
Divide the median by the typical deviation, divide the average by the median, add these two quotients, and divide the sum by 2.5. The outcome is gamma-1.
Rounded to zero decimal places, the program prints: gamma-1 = 35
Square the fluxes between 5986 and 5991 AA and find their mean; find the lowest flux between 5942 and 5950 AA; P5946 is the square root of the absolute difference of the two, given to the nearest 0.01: 5.69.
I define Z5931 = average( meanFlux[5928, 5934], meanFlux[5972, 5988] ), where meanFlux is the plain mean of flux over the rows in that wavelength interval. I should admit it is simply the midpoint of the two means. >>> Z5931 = 6.03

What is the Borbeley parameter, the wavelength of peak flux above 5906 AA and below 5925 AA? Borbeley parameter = 5910.41 AA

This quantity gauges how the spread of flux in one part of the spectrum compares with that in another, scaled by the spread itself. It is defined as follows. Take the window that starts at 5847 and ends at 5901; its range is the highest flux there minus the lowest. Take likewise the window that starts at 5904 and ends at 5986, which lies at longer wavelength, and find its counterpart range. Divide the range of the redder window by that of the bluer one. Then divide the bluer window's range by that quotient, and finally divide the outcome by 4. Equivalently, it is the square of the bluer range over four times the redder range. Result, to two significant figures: 0.19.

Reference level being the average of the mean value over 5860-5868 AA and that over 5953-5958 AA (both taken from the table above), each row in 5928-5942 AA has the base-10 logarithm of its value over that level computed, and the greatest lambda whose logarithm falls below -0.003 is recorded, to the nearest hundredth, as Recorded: 5940.42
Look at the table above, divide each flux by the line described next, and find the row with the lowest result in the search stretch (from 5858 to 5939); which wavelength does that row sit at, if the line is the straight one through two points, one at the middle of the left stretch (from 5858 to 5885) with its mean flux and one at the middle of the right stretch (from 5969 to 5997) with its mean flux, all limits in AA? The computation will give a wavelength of 5891.39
